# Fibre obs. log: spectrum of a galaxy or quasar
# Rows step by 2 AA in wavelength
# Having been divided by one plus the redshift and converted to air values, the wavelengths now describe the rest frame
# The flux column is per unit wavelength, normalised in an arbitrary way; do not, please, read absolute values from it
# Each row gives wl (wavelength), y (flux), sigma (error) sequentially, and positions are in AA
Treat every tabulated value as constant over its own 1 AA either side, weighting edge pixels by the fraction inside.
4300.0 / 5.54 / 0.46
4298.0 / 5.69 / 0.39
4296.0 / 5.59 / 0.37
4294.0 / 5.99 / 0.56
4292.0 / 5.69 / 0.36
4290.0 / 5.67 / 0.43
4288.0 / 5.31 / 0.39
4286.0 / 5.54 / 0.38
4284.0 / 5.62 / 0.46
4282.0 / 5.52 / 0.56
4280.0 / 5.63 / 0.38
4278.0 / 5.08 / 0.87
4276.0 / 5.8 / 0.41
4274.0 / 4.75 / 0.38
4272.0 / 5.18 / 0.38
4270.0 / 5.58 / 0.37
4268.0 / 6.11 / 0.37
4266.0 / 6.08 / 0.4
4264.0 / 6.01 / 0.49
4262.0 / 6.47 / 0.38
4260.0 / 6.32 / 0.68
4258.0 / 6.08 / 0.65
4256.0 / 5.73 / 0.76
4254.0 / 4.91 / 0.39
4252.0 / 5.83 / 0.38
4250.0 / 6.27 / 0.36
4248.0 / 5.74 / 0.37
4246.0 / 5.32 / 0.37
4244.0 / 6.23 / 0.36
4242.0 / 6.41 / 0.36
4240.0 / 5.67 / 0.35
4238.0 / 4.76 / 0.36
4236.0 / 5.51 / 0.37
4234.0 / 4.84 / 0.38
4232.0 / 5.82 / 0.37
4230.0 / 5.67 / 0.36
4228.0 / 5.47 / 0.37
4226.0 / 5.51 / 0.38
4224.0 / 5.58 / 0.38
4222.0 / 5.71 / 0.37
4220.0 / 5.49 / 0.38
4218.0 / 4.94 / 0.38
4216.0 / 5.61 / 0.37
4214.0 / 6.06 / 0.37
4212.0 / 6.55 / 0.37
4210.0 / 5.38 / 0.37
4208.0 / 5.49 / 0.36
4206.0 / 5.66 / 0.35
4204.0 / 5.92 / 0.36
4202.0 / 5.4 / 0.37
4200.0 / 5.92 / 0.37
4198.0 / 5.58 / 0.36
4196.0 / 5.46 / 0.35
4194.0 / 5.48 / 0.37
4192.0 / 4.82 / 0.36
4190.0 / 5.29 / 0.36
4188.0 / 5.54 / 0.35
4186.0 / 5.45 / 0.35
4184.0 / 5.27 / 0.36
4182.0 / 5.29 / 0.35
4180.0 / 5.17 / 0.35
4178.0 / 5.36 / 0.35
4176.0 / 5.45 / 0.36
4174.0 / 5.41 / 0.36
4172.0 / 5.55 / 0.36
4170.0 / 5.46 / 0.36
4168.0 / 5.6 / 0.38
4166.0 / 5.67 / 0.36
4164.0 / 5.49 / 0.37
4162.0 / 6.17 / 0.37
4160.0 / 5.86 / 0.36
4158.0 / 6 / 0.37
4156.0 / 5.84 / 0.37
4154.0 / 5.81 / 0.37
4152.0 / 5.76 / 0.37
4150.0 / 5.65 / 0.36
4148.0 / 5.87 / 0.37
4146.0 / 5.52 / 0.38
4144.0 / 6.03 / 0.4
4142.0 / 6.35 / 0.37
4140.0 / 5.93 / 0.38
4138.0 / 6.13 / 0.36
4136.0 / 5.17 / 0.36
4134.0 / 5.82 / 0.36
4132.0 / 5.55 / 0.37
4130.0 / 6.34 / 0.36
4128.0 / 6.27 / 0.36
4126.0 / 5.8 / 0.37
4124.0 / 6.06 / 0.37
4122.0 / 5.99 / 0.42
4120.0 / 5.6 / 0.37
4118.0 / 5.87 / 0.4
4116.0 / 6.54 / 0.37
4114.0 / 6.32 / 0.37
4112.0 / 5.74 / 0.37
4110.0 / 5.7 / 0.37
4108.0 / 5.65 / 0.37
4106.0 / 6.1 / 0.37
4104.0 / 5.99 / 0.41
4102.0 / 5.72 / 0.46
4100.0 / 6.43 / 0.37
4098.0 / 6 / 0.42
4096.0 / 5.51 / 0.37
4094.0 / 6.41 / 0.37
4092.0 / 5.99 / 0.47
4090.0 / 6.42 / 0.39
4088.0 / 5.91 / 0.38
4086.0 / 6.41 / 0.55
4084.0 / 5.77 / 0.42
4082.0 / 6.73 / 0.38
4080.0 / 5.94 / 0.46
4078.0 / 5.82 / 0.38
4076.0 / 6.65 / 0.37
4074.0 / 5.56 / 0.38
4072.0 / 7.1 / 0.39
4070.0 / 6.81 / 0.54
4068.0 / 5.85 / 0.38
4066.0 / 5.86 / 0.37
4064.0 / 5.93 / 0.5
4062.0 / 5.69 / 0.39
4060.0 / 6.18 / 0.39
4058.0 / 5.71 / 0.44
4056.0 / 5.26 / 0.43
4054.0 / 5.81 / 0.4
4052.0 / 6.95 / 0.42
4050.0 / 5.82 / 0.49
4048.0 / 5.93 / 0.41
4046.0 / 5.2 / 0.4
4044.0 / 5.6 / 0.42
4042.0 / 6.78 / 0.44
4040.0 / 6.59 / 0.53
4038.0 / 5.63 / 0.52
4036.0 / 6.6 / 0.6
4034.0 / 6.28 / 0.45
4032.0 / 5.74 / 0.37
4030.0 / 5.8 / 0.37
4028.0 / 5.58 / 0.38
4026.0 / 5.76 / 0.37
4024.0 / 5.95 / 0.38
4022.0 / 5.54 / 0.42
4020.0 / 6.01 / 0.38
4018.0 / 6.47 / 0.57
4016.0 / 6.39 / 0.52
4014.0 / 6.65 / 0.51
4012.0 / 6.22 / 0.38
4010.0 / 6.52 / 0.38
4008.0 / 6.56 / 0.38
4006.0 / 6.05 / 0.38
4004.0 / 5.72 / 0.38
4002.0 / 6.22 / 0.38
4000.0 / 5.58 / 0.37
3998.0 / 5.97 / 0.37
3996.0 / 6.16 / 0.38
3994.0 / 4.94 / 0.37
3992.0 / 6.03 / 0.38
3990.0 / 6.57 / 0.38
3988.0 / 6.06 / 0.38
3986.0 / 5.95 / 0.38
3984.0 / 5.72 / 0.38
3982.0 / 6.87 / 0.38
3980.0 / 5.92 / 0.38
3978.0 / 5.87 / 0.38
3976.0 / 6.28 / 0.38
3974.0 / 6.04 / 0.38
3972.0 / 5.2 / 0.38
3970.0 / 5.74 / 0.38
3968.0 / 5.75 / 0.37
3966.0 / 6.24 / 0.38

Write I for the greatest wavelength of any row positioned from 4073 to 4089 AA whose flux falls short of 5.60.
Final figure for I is 4074.0 AA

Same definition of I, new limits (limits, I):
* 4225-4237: 4236.0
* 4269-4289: 4288.0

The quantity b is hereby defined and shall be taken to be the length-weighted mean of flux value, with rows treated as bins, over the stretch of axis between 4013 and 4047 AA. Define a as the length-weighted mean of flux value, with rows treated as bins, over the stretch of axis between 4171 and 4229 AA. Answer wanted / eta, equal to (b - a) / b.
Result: 0.09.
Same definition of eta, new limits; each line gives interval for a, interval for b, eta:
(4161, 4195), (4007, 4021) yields 0.15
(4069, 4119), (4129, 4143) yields -0.04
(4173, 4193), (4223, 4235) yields 0.03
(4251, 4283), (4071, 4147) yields 0.05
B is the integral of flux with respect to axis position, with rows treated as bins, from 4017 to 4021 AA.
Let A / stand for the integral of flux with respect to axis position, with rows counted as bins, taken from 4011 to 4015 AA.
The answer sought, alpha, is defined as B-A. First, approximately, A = 25.7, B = 25.0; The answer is -0.8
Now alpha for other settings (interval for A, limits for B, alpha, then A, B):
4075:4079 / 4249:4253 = -0.7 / 24.9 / 24.2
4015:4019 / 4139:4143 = -1.2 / 25.7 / 24.6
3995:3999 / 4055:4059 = -2.3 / 24.3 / 21.9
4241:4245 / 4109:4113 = -2.4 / 25.3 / 22.9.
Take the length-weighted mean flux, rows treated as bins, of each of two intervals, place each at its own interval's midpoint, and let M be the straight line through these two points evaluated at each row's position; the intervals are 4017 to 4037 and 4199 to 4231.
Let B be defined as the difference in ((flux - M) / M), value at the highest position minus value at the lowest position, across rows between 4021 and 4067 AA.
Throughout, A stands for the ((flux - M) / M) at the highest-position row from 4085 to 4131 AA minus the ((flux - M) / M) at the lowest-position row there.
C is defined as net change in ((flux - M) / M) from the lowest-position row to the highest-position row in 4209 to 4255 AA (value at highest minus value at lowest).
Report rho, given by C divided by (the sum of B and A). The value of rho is -1.0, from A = 0.002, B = 0.07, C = -0.07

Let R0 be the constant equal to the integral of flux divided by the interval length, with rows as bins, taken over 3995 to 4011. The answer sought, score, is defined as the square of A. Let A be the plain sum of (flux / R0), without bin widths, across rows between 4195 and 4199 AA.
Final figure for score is 3.28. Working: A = 1.81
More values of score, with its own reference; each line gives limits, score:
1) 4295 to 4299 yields 3.42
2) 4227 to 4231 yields 3.34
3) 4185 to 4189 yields 3.25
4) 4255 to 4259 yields 3.75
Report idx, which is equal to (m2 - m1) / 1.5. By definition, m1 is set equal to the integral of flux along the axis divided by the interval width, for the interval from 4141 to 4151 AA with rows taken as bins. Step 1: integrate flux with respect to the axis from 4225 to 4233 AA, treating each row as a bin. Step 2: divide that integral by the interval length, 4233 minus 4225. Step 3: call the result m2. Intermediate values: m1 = 5.9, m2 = 5.6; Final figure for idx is -0.18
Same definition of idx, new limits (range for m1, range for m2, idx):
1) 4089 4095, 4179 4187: -0.65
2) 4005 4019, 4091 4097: -0.29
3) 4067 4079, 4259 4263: 0.06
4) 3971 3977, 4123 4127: 0.06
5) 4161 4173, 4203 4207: 0.09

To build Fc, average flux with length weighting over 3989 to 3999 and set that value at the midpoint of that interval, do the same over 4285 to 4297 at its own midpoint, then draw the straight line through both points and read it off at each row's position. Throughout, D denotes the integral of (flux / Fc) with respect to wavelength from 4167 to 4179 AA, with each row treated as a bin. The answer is 11.4 AA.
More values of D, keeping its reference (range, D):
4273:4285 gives 11.5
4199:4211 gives 11.8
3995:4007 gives 12.0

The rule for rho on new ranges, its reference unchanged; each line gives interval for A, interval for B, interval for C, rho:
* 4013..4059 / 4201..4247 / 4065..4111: 0.1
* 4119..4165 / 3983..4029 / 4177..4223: -4.2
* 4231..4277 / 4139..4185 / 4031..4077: -1.8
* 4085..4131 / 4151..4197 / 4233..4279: -1.5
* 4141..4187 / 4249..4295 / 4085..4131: 0.0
